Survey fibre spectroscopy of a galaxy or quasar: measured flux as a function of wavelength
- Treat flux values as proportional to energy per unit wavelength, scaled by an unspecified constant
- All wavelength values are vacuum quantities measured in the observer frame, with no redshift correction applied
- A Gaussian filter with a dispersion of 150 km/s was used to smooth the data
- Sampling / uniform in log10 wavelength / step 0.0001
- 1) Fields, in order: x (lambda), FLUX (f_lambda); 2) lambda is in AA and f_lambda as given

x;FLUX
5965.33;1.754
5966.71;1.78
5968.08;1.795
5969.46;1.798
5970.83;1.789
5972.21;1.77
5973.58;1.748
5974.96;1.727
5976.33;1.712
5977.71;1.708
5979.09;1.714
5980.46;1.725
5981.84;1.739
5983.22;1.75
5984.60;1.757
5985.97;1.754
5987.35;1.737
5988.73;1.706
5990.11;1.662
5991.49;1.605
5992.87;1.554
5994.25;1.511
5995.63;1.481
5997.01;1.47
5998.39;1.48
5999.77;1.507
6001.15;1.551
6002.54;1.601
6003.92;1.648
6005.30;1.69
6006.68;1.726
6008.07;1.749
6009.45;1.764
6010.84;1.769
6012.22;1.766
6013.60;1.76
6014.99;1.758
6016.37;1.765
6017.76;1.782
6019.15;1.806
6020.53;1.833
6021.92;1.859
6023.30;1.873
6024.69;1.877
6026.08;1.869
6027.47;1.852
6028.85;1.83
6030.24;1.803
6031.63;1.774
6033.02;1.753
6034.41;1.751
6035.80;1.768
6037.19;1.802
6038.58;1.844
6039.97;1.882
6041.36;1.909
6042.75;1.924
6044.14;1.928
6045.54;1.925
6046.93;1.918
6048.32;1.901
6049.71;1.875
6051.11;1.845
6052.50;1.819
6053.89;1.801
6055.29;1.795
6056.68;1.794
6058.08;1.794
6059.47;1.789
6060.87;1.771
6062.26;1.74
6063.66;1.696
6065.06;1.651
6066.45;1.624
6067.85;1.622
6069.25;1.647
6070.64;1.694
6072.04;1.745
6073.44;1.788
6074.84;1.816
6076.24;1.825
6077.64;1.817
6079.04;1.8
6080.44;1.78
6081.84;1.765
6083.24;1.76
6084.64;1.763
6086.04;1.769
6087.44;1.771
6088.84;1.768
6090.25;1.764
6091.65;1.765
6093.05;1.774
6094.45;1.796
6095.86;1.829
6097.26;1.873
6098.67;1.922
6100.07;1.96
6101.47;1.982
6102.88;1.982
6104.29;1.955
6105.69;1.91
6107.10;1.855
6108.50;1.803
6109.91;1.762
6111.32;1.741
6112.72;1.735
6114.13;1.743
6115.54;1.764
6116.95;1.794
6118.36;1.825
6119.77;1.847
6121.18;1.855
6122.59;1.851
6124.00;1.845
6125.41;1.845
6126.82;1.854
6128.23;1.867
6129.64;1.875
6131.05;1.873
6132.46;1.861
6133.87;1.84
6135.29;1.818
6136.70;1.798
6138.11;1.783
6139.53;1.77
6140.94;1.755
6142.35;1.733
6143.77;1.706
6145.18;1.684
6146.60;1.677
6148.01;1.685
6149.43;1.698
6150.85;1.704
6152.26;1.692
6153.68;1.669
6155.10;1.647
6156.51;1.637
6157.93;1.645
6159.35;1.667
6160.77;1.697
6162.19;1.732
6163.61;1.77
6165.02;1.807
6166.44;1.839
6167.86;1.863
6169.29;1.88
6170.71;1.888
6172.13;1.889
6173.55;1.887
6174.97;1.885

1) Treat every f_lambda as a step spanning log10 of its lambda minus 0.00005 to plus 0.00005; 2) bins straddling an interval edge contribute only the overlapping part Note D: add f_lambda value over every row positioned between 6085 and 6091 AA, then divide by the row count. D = 1.77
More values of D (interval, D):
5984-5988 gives 1.75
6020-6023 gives 1.85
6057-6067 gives 1.72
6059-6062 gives 1.78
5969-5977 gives 1.76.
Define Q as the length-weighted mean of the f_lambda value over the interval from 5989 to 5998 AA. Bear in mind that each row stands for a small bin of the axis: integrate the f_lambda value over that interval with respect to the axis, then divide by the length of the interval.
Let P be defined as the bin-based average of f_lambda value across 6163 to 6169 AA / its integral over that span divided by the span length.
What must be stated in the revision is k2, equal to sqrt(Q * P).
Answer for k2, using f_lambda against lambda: 1.68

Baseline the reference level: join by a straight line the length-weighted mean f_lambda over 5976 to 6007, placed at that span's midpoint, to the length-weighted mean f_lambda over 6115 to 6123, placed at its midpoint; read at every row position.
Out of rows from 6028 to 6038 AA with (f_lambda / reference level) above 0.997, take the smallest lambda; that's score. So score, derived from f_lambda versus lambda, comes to 6028.85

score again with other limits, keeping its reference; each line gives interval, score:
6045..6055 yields 6045.54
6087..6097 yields 6094.45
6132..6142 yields 6132.46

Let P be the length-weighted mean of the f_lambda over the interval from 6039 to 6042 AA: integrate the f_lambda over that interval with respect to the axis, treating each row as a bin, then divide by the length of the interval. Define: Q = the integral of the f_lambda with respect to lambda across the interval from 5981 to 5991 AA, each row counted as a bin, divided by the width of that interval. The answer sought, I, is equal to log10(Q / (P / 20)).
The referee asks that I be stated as 1.26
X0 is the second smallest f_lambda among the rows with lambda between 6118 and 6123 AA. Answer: 1.847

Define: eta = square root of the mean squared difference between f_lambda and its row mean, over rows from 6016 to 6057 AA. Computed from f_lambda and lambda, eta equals 0.054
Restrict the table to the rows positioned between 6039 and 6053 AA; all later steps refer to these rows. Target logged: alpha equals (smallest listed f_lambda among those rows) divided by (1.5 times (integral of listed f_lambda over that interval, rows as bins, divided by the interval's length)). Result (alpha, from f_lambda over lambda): 0.641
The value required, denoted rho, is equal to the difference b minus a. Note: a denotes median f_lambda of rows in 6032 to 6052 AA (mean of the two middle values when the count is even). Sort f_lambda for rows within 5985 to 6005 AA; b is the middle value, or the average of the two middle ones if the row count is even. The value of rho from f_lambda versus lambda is -0.30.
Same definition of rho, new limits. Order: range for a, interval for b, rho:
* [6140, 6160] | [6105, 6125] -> 0.13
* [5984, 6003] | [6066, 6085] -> 0.19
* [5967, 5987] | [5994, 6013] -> -0.12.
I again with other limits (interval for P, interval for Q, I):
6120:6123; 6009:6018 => 1.28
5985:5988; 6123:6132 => 1.33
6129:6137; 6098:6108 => 1.32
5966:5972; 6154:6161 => 1.27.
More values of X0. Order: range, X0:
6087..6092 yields 1.765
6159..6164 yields 1.697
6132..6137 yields 1.818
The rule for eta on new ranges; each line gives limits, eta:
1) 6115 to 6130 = 0.031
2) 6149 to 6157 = 0.026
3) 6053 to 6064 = 0.034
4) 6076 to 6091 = 0.022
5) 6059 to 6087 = 0.063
